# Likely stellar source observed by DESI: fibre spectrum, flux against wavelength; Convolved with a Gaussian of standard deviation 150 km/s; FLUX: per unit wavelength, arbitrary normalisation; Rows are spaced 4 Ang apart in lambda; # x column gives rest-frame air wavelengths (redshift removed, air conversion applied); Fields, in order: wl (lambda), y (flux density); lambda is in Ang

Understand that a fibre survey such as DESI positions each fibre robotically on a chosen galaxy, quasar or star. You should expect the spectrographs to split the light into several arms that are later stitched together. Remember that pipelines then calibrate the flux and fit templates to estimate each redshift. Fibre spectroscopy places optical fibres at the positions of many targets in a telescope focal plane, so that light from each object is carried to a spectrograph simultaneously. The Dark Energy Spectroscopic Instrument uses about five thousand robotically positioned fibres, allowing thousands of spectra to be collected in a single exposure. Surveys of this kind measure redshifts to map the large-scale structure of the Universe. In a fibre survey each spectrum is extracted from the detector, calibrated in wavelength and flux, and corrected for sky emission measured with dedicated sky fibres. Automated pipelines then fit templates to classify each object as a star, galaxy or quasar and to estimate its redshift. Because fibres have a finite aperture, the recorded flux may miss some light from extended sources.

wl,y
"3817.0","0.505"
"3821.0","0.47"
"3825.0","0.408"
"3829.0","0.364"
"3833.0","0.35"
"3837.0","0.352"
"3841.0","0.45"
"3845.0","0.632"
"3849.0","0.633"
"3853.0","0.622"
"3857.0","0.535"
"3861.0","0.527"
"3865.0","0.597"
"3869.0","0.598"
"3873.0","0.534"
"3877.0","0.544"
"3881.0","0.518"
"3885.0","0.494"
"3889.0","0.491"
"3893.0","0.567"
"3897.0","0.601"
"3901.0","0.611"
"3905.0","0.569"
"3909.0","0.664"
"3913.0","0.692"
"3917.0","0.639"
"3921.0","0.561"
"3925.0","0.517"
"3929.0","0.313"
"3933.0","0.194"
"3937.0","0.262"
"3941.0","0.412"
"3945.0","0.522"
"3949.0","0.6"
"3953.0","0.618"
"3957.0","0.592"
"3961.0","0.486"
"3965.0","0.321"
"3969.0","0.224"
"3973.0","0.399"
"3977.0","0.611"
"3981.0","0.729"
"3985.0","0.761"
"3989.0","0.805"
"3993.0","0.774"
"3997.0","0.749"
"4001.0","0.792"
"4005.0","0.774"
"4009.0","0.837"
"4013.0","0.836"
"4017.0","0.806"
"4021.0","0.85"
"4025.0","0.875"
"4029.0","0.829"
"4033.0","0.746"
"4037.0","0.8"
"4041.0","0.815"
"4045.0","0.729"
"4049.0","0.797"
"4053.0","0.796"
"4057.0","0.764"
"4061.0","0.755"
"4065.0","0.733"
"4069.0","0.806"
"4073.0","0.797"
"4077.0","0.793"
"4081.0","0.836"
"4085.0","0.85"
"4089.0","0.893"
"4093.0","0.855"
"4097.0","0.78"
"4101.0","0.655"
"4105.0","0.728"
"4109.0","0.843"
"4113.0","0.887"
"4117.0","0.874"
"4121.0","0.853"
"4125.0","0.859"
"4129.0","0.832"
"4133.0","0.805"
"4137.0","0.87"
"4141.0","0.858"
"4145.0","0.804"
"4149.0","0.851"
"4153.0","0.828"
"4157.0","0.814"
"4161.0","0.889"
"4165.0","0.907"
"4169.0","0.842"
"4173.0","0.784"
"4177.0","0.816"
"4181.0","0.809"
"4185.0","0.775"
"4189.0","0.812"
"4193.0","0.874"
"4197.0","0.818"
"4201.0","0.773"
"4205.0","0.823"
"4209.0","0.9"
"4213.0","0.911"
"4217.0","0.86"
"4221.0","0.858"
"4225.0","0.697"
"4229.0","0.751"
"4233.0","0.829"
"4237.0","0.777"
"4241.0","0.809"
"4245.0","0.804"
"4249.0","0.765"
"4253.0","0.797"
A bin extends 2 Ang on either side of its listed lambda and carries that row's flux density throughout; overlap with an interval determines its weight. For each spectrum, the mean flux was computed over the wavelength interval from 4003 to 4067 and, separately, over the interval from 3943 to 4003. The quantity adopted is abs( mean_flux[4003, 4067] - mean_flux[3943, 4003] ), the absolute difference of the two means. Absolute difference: 0.20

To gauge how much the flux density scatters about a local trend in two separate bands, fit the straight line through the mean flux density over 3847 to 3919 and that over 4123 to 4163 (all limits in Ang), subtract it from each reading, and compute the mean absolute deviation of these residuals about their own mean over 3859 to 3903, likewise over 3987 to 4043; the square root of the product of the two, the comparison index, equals 0.031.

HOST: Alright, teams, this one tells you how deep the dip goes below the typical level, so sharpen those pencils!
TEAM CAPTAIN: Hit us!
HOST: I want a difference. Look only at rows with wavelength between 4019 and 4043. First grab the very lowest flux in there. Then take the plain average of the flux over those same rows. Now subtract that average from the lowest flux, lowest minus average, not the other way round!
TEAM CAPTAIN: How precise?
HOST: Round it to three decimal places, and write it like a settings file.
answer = -0.073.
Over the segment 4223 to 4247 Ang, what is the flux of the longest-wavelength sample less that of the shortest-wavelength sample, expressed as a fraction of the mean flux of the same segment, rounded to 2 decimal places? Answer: 0.14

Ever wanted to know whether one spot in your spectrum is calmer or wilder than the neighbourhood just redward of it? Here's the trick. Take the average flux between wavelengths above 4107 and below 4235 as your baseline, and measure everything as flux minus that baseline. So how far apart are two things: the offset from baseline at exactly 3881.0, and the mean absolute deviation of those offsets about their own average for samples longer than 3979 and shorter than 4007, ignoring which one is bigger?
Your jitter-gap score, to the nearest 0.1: 0.3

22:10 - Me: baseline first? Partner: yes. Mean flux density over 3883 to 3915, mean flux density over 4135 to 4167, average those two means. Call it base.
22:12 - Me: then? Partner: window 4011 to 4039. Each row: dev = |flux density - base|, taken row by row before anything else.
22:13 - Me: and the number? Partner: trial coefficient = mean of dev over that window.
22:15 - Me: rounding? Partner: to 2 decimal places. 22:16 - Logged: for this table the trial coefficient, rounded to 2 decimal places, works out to 0.10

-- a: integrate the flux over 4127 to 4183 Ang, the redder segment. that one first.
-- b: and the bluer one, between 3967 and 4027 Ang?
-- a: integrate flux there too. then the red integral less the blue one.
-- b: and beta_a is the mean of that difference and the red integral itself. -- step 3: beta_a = 25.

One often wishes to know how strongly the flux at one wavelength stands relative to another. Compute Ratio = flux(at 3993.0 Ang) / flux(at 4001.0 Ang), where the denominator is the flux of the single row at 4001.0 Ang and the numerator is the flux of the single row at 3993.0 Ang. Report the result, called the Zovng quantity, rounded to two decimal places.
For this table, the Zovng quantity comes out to 0.98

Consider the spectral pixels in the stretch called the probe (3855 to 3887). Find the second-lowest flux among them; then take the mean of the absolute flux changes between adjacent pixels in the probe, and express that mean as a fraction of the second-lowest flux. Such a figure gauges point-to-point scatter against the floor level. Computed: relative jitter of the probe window 0.056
